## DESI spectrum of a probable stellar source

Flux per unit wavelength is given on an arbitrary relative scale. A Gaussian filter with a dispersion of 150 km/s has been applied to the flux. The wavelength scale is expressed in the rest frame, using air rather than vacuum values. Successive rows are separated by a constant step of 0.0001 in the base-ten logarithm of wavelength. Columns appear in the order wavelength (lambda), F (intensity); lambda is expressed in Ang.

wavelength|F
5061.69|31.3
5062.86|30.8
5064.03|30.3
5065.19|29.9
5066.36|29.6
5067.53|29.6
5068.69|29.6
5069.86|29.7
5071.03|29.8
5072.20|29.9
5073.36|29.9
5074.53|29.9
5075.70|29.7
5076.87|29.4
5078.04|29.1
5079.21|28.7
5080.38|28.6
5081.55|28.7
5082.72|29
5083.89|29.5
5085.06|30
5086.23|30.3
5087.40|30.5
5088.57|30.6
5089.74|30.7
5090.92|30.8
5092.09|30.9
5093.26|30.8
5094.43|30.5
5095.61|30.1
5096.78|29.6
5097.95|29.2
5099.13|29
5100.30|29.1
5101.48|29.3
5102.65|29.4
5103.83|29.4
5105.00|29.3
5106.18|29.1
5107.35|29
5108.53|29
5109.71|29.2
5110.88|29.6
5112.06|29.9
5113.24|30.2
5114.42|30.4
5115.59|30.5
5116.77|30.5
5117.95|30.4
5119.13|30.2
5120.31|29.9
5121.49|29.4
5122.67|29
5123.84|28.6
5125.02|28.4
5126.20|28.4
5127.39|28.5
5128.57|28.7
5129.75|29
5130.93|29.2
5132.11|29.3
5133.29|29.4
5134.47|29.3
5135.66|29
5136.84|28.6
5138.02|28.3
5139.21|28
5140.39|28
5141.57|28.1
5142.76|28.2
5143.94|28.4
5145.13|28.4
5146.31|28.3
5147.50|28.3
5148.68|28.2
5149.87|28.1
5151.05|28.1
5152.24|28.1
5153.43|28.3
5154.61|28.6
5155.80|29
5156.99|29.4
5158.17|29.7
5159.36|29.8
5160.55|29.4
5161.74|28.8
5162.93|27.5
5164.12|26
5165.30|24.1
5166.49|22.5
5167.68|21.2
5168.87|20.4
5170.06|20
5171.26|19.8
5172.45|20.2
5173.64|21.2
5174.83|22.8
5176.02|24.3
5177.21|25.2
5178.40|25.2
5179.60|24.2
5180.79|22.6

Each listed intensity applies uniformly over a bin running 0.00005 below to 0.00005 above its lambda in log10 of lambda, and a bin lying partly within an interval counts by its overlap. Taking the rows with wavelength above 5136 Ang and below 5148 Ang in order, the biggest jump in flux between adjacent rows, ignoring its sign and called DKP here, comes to 0.30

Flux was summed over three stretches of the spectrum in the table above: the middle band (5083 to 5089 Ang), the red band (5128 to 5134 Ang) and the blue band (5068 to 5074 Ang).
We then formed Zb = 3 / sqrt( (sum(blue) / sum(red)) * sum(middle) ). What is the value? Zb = 0.2415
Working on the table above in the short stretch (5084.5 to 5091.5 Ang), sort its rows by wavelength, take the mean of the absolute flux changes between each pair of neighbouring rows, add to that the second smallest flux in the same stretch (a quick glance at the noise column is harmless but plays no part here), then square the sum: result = 928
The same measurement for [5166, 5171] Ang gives 451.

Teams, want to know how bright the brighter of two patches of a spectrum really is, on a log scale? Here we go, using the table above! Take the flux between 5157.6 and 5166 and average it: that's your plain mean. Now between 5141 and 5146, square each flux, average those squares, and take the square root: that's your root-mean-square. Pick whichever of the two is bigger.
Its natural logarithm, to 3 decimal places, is 3.342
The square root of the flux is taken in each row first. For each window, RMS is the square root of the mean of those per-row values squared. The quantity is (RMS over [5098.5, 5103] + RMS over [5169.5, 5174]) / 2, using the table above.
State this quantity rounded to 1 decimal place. 5.0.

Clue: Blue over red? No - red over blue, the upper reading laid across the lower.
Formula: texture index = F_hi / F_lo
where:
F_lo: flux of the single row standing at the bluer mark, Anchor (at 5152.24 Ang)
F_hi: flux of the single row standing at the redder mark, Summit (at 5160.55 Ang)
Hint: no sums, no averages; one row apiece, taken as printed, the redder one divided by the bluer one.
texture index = 1.05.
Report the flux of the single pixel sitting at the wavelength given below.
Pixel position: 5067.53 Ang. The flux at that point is 29.6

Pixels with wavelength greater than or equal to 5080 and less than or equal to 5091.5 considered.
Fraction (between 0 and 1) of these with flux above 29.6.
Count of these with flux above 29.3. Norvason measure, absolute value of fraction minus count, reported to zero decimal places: 6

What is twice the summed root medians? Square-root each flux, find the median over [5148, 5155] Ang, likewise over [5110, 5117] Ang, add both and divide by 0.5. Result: 21.6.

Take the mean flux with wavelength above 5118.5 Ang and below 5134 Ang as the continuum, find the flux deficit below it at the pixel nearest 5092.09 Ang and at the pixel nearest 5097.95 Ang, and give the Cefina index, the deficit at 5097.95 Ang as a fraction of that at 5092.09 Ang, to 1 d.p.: 0.1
